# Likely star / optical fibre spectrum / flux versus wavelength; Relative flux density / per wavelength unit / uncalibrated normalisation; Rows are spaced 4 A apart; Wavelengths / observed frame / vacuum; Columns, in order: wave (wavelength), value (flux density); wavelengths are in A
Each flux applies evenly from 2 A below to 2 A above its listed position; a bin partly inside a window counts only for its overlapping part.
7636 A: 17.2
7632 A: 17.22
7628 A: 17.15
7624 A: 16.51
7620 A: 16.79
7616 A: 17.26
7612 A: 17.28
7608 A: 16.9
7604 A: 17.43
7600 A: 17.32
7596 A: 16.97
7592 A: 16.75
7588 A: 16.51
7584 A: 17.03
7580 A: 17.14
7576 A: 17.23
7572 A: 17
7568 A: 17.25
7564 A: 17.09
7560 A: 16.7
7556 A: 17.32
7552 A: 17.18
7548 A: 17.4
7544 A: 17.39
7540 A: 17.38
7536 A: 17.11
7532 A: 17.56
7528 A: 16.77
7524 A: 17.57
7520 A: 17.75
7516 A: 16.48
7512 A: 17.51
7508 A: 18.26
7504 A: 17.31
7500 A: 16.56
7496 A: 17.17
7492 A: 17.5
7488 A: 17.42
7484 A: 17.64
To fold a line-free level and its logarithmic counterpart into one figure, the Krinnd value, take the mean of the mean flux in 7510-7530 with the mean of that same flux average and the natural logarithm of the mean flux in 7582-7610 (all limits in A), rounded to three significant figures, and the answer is 13.6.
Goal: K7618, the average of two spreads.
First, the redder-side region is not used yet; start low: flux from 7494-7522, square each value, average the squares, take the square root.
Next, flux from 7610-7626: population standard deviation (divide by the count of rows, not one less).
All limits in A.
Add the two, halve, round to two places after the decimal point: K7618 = 8.81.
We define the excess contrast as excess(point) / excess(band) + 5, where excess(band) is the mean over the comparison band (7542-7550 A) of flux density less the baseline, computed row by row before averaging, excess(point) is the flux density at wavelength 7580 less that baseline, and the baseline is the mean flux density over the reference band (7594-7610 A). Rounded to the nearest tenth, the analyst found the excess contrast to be 4.9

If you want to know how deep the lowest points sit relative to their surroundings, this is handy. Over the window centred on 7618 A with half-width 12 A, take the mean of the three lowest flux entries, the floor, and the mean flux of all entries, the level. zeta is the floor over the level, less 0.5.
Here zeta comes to 0.4854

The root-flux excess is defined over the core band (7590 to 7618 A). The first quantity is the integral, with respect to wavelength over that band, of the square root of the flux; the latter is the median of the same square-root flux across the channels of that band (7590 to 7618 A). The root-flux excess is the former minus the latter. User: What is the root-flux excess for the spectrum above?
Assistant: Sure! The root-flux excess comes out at 112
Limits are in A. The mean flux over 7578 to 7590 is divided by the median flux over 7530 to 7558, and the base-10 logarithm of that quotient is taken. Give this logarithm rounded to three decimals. -0.012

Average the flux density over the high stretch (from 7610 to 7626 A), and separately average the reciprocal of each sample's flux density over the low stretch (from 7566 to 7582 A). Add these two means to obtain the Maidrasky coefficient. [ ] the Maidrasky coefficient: 17.02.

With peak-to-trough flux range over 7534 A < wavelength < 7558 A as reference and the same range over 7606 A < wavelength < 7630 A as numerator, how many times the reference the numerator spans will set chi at 2.66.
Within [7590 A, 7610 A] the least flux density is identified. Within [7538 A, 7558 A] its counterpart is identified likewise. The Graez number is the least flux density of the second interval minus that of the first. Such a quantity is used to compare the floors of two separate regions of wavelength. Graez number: 0.4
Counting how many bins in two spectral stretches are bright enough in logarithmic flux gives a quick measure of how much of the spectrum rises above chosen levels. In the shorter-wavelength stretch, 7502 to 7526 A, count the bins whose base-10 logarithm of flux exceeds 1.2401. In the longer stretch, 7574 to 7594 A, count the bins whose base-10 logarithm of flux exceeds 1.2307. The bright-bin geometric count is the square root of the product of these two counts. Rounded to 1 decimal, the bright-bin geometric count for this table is 3.5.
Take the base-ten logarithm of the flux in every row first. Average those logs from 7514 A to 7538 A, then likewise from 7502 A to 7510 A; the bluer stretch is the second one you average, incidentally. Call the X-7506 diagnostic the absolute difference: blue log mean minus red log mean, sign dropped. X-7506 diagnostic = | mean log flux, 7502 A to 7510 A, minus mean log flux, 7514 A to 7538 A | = 0.0144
